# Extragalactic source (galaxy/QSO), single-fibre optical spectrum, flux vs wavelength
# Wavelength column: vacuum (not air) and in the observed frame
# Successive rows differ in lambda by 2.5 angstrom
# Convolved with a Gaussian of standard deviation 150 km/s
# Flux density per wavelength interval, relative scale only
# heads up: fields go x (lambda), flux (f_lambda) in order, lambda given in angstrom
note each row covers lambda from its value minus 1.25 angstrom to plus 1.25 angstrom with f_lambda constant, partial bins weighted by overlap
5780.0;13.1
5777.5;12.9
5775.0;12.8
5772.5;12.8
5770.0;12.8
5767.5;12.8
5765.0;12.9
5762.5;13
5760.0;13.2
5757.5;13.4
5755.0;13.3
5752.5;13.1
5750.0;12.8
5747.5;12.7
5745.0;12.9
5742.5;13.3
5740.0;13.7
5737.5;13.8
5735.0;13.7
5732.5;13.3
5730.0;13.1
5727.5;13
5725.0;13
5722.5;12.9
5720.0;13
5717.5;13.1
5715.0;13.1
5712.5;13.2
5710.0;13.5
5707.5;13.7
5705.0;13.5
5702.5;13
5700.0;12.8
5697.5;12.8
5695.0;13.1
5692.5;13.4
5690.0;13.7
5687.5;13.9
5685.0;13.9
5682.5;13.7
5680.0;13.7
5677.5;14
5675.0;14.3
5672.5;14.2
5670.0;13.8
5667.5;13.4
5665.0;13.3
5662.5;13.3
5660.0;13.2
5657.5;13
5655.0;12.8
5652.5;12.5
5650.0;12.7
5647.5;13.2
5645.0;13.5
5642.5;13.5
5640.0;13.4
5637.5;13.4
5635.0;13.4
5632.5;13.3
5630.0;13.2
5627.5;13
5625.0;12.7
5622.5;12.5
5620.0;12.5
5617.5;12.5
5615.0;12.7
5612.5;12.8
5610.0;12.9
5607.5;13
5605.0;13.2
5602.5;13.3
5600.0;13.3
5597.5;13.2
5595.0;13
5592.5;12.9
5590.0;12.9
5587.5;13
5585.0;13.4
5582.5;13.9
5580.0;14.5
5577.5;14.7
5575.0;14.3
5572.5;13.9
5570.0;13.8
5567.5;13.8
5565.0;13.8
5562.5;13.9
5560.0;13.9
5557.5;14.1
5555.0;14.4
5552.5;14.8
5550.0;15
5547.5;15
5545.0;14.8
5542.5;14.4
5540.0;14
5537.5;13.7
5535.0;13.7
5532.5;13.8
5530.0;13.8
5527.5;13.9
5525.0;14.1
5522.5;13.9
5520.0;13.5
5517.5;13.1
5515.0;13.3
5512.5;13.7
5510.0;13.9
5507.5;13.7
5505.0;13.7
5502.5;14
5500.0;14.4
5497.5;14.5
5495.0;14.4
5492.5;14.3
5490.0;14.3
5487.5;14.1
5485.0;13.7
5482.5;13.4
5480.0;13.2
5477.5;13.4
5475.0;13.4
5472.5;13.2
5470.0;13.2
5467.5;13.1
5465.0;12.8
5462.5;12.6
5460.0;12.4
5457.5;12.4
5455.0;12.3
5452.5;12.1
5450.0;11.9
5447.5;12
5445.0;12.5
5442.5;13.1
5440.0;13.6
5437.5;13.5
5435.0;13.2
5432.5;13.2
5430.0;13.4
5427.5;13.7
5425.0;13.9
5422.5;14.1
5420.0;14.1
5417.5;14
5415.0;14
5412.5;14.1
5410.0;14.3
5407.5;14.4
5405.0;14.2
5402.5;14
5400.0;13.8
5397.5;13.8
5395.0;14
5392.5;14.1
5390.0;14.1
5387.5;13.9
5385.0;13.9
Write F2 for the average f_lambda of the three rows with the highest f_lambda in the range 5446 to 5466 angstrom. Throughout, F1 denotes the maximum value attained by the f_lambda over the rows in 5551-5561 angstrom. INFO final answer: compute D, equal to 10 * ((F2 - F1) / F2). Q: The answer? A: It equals -1.75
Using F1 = 14.8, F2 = 12.6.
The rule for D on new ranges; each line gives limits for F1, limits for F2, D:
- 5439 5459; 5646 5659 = -0.46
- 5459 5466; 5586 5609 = 0.35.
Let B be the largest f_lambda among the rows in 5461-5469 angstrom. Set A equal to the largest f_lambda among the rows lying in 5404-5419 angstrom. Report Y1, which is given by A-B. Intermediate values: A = 14.4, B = 13.1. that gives 1.3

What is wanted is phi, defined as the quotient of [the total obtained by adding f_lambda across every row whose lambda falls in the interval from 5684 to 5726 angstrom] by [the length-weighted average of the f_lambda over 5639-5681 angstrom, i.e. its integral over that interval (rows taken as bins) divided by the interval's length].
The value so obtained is 16.8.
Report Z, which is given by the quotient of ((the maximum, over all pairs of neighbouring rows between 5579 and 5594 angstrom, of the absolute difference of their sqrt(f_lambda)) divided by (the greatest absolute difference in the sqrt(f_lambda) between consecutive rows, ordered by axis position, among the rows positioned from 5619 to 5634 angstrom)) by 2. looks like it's 1.0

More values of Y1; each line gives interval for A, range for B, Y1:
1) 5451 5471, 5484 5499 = -1.3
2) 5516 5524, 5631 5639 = 0.5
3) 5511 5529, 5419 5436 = 0.0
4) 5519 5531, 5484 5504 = -0.4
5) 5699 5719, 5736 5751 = -0.1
